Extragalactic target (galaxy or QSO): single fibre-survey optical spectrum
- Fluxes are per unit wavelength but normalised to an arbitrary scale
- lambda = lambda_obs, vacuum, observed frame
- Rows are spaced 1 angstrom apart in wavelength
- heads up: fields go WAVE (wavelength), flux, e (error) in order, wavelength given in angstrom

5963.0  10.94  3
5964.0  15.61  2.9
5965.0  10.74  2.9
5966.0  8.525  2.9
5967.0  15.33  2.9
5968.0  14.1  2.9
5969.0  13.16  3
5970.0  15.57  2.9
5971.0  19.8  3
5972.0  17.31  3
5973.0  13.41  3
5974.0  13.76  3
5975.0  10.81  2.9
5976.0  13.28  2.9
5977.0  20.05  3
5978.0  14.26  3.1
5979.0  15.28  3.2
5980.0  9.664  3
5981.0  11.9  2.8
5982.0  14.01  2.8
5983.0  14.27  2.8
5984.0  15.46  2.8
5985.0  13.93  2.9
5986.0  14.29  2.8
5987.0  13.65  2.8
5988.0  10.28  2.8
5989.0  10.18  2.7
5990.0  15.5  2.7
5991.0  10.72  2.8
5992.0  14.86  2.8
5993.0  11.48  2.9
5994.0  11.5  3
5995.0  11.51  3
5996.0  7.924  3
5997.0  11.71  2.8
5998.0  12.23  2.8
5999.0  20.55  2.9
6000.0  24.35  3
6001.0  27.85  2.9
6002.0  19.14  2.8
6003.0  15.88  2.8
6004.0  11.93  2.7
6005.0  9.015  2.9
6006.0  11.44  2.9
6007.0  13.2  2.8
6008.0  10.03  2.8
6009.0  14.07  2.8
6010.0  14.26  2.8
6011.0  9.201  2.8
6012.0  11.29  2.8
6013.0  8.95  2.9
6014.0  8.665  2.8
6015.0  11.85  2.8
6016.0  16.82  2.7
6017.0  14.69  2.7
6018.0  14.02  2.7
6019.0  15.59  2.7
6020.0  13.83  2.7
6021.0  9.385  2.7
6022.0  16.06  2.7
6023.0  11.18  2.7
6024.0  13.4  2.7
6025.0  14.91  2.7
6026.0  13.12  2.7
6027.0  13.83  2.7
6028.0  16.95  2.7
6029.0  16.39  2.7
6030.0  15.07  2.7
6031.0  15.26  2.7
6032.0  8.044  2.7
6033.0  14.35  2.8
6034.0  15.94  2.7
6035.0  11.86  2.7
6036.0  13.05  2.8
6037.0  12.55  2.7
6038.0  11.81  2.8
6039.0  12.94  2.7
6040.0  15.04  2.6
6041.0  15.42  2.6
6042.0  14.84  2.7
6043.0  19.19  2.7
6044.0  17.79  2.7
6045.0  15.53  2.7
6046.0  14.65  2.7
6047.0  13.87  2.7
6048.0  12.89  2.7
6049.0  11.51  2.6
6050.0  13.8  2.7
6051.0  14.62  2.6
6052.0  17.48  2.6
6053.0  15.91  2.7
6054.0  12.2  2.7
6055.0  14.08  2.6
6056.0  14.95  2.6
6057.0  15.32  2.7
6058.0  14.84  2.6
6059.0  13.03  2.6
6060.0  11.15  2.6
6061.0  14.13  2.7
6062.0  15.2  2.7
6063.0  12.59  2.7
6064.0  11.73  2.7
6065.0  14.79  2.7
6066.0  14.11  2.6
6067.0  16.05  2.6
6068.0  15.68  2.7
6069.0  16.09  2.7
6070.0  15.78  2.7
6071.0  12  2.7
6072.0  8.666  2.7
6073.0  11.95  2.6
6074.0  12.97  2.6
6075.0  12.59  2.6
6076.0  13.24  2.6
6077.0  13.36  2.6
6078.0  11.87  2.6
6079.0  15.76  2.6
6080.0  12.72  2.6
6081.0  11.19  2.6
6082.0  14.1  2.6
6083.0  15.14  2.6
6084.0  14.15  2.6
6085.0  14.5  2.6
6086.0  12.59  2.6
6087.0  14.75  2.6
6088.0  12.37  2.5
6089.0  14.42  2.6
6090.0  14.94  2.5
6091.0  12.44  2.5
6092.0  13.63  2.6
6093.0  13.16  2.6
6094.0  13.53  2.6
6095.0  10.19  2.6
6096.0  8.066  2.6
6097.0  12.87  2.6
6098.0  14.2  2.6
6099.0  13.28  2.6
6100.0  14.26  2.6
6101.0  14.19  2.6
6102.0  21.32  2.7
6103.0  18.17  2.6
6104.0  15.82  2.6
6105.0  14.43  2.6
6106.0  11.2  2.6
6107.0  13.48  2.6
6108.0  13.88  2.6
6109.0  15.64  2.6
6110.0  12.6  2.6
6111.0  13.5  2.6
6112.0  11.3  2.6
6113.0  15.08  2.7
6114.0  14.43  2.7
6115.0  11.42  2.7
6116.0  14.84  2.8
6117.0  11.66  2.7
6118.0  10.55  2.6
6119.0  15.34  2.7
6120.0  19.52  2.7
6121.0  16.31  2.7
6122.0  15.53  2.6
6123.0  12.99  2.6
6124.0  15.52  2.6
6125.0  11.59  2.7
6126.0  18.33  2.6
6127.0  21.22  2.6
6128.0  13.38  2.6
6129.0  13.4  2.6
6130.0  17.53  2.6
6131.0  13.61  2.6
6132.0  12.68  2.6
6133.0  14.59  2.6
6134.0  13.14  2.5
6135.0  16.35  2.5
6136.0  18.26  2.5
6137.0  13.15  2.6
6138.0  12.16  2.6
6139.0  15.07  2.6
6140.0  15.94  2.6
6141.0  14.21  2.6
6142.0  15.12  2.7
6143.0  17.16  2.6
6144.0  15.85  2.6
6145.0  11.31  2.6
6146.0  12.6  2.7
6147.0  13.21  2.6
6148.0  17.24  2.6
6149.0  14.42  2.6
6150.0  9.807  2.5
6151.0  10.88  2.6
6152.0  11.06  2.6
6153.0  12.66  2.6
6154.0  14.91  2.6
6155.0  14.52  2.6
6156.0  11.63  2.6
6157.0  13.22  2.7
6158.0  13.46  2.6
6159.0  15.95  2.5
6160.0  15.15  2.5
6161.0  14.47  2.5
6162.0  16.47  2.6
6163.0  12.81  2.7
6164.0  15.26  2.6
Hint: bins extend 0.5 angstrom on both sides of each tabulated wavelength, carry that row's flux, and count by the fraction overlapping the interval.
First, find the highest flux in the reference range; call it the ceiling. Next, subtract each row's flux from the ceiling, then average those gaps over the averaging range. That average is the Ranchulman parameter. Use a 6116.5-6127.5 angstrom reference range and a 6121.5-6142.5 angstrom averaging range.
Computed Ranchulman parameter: 6.28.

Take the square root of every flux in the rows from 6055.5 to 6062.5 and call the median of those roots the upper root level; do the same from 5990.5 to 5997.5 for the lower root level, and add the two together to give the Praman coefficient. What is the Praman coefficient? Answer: 7.24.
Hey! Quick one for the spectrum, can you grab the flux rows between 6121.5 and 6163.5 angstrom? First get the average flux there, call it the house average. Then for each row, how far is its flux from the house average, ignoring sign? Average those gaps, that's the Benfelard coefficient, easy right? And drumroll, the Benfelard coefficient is 1.8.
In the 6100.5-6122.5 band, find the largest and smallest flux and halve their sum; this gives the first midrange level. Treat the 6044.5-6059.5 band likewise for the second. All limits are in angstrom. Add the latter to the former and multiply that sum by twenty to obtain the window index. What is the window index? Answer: 609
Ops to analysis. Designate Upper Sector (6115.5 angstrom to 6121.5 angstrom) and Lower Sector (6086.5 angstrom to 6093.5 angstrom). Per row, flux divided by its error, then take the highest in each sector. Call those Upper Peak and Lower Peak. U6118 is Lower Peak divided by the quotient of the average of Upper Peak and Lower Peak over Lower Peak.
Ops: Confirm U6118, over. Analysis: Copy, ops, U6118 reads 5.4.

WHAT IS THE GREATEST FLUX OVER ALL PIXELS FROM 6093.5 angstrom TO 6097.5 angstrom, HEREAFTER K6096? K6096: 13.53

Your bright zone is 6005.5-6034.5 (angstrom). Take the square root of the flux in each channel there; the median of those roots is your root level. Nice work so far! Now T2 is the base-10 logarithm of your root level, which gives 0.570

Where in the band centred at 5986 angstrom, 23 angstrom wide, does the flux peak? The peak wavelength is 5977.0 angstrom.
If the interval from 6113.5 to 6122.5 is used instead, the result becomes 6120.0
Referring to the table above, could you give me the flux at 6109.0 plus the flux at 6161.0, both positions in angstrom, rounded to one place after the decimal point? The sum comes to 30.1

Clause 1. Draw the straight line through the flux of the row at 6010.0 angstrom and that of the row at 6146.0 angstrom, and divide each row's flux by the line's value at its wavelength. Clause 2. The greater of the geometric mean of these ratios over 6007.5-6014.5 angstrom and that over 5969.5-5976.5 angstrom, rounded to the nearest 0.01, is 0.99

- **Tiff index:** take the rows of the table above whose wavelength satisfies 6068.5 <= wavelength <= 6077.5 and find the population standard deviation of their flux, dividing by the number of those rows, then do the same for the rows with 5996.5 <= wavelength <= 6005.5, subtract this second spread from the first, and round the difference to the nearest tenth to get -4.0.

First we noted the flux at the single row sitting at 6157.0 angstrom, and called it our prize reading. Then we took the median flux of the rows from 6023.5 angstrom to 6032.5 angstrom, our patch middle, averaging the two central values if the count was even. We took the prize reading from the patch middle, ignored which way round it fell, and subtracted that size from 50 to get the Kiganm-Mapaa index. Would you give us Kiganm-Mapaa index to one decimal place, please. 48.3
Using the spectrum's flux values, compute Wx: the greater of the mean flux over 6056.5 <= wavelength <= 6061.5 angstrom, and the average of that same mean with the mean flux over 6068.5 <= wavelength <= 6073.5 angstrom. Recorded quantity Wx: 13.7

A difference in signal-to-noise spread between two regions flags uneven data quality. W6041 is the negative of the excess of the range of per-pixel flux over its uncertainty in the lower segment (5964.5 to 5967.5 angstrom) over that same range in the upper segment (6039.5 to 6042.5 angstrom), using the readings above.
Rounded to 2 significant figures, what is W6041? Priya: -1.9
